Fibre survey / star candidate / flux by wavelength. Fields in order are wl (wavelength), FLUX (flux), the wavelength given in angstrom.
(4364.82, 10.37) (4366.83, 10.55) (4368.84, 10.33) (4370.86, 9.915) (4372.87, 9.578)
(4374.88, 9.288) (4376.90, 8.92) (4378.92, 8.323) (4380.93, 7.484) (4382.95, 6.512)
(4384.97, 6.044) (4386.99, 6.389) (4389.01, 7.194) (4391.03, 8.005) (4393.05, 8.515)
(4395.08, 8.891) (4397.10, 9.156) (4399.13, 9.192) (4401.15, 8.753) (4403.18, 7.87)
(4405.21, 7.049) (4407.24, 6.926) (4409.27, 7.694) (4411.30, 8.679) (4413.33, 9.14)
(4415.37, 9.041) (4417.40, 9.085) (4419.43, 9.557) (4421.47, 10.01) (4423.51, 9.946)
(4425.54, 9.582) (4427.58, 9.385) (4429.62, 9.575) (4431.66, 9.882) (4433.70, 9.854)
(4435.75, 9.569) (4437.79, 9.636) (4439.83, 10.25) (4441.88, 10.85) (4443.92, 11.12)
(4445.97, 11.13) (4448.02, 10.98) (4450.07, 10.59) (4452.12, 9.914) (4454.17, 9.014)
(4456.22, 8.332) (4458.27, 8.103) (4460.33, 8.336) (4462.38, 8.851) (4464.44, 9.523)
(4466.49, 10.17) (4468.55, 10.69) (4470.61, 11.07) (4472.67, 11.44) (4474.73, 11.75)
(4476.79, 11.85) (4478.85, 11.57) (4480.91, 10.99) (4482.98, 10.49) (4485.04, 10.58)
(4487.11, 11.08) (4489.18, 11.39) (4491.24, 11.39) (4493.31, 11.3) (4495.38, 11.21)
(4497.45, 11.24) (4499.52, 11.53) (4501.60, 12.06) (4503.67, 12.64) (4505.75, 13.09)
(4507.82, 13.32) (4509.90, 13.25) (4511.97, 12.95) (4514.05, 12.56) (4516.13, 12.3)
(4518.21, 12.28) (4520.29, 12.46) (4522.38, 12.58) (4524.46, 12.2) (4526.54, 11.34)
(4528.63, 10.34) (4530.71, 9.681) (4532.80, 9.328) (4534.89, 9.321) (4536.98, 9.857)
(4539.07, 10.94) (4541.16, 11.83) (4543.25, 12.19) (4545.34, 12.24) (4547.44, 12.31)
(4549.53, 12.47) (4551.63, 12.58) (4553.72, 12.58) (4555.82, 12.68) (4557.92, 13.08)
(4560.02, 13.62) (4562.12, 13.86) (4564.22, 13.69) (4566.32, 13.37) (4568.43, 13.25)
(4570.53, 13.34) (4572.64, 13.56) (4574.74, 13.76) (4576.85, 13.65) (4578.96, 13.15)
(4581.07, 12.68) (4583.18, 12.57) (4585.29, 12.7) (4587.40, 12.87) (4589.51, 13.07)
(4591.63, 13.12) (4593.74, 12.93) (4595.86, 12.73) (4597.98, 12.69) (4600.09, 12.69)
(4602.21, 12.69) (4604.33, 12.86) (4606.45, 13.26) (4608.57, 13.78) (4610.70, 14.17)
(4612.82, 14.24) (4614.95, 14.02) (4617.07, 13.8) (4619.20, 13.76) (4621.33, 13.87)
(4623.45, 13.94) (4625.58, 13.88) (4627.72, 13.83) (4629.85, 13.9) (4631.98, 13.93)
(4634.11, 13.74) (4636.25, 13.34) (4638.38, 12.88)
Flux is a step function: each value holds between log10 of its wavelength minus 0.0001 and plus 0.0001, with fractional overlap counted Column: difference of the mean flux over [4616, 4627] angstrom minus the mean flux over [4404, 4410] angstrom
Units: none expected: 6.6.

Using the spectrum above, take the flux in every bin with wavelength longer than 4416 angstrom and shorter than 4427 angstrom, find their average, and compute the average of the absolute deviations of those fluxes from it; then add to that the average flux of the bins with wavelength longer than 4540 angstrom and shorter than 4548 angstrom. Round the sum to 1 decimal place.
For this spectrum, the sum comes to 12.4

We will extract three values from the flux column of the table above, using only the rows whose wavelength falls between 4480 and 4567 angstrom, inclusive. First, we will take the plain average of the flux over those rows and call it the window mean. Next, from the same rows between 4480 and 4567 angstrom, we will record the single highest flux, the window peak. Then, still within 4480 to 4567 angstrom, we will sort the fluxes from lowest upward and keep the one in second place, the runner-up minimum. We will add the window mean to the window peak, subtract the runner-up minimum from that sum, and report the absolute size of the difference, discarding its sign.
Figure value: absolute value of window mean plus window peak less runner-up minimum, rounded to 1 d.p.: 16.4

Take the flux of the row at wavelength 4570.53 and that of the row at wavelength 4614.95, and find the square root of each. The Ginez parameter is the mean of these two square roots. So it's 3.70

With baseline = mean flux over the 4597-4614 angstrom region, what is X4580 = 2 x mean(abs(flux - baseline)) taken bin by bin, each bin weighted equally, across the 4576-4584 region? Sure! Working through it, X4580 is 1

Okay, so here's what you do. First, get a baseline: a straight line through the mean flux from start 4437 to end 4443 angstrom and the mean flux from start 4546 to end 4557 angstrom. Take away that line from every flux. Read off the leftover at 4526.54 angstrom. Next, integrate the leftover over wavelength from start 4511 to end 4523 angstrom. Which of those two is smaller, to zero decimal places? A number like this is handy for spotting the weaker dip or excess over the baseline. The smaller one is -1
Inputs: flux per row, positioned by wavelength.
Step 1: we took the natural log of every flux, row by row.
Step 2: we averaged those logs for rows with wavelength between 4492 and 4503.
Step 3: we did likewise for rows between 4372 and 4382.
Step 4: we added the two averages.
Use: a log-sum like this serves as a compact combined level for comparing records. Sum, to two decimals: 4.60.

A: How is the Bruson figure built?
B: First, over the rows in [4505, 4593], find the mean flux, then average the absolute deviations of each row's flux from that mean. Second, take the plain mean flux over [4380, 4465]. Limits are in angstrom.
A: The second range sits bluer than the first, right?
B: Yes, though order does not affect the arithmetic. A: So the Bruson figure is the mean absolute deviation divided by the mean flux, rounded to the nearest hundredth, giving 0.10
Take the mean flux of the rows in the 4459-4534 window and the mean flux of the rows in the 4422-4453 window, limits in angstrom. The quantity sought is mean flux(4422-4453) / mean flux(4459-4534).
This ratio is 0.89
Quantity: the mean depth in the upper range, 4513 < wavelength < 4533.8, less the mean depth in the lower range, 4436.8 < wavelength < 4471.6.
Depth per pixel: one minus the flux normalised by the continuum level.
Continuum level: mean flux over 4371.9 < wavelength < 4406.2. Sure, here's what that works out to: -0.20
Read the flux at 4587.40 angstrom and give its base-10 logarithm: 1.11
